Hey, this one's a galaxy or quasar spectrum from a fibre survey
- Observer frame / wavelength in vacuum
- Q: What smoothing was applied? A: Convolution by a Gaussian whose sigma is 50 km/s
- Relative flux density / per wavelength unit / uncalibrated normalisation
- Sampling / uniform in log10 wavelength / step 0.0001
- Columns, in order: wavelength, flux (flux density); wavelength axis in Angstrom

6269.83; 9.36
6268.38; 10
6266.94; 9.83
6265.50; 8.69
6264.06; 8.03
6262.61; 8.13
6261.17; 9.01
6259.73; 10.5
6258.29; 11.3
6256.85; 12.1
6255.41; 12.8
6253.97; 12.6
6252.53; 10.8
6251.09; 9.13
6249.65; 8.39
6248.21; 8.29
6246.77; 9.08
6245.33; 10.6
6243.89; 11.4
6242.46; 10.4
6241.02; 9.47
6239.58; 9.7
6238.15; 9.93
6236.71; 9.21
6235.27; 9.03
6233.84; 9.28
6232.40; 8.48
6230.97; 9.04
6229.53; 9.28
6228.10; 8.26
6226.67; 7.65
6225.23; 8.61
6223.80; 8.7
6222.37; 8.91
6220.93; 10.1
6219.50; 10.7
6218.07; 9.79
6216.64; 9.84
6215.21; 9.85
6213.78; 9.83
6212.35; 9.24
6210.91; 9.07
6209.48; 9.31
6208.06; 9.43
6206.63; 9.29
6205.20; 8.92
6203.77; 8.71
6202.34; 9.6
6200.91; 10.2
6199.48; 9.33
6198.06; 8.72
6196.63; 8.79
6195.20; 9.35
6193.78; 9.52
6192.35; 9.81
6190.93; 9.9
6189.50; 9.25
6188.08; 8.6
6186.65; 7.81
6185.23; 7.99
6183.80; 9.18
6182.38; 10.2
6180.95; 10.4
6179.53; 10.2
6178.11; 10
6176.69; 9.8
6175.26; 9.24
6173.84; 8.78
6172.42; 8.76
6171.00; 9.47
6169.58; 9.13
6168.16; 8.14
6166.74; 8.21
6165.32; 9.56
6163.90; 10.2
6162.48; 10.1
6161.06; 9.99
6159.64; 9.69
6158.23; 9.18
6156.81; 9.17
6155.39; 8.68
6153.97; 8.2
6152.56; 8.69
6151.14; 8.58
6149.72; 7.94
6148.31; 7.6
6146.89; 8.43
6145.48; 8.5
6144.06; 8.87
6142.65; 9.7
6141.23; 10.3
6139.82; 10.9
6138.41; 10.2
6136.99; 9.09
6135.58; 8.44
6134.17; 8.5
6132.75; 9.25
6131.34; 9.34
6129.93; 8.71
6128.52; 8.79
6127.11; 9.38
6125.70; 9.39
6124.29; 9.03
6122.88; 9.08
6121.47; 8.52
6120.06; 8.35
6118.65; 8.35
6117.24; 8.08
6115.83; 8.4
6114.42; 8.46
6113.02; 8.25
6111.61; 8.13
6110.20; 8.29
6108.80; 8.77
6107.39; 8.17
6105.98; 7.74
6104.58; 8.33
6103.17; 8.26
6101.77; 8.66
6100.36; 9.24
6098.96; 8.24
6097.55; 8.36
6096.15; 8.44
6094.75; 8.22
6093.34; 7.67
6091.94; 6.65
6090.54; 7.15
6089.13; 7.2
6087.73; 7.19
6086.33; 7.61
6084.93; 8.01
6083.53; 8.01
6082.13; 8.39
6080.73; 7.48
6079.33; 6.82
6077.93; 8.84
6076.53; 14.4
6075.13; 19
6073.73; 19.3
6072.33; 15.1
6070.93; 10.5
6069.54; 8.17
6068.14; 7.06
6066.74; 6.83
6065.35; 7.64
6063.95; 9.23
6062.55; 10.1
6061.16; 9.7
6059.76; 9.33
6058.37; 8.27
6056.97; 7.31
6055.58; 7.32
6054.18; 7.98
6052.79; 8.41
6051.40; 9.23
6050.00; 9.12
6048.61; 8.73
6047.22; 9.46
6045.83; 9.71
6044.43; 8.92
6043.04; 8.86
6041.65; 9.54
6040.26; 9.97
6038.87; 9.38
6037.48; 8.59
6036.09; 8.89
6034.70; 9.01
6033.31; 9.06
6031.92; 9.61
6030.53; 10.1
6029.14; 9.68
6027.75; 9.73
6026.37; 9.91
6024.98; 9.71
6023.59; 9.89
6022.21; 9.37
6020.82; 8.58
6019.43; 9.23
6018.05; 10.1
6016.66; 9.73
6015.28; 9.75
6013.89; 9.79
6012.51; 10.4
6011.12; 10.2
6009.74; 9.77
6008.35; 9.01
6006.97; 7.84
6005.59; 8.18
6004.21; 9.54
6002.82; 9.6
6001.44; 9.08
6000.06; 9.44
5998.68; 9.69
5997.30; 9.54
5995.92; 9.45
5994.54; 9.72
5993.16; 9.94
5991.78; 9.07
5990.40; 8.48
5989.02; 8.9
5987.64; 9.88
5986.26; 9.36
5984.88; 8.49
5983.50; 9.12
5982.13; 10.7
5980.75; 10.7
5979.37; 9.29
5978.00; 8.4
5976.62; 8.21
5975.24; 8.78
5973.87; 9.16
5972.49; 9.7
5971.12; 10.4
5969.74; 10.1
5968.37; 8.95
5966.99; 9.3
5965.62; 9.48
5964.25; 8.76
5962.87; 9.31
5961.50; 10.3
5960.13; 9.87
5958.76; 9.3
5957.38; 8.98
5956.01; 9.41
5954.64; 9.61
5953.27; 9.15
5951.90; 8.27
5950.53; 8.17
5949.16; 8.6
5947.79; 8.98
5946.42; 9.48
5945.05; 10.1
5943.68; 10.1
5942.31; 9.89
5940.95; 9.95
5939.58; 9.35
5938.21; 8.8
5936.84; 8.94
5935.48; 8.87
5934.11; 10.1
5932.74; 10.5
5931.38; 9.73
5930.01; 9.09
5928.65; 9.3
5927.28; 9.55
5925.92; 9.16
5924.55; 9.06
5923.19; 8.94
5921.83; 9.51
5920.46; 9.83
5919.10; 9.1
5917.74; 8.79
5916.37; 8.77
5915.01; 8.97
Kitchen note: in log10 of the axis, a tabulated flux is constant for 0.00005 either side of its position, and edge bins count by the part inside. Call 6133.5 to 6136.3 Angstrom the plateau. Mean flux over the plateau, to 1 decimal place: 8.5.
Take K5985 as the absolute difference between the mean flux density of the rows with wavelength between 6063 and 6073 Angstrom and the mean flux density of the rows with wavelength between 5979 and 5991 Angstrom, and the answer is 0.22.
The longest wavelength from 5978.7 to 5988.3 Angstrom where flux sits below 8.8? 5984.88 Angstrom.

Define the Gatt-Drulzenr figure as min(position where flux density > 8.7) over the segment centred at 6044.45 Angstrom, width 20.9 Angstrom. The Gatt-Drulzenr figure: 6034.70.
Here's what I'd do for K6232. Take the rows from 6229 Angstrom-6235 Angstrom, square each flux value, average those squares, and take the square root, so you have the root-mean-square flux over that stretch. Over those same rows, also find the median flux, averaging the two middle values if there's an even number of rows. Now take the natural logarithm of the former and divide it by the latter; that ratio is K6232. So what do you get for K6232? 0.240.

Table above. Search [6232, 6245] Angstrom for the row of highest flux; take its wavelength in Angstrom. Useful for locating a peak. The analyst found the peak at 6243.89 Angstrom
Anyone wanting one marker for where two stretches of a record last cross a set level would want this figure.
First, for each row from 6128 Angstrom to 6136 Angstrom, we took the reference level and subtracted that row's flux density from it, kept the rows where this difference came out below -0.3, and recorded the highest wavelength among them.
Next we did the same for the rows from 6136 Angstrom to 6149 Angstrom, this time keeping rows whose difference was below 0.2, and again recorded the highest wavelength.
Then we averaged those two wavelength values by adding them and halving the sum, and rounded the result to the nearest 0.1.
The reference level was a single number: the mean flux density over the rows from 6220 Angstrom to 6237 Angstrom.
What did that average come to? 6138.4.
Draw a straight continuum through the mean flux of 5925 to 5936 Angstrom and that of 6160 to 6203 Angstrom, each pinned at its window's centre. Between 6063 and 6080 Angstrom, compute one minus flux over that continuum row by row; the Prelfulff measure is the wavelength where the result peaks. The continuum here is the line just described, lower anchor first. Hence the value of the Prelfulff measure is 6079.33 Angstrom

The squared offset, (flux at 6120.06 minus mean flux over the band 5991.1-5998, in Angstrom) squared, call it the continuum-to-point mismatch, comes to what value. 1.4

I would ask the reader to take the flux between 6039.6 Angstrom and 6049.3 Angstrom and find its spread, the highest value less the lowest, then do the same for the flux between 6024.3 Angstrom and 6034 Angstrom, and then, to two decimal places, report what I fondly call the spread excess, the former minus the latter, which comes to 0.20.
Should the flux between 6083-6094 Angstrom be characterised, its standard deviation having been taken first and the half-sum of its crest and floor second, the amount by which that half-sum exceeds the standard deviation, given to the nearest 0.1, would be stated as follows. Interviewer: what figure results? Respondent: 6.9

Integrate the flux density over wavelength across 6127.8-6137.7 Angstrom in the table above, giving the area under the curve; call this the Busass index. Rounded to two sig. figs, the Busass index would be 88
